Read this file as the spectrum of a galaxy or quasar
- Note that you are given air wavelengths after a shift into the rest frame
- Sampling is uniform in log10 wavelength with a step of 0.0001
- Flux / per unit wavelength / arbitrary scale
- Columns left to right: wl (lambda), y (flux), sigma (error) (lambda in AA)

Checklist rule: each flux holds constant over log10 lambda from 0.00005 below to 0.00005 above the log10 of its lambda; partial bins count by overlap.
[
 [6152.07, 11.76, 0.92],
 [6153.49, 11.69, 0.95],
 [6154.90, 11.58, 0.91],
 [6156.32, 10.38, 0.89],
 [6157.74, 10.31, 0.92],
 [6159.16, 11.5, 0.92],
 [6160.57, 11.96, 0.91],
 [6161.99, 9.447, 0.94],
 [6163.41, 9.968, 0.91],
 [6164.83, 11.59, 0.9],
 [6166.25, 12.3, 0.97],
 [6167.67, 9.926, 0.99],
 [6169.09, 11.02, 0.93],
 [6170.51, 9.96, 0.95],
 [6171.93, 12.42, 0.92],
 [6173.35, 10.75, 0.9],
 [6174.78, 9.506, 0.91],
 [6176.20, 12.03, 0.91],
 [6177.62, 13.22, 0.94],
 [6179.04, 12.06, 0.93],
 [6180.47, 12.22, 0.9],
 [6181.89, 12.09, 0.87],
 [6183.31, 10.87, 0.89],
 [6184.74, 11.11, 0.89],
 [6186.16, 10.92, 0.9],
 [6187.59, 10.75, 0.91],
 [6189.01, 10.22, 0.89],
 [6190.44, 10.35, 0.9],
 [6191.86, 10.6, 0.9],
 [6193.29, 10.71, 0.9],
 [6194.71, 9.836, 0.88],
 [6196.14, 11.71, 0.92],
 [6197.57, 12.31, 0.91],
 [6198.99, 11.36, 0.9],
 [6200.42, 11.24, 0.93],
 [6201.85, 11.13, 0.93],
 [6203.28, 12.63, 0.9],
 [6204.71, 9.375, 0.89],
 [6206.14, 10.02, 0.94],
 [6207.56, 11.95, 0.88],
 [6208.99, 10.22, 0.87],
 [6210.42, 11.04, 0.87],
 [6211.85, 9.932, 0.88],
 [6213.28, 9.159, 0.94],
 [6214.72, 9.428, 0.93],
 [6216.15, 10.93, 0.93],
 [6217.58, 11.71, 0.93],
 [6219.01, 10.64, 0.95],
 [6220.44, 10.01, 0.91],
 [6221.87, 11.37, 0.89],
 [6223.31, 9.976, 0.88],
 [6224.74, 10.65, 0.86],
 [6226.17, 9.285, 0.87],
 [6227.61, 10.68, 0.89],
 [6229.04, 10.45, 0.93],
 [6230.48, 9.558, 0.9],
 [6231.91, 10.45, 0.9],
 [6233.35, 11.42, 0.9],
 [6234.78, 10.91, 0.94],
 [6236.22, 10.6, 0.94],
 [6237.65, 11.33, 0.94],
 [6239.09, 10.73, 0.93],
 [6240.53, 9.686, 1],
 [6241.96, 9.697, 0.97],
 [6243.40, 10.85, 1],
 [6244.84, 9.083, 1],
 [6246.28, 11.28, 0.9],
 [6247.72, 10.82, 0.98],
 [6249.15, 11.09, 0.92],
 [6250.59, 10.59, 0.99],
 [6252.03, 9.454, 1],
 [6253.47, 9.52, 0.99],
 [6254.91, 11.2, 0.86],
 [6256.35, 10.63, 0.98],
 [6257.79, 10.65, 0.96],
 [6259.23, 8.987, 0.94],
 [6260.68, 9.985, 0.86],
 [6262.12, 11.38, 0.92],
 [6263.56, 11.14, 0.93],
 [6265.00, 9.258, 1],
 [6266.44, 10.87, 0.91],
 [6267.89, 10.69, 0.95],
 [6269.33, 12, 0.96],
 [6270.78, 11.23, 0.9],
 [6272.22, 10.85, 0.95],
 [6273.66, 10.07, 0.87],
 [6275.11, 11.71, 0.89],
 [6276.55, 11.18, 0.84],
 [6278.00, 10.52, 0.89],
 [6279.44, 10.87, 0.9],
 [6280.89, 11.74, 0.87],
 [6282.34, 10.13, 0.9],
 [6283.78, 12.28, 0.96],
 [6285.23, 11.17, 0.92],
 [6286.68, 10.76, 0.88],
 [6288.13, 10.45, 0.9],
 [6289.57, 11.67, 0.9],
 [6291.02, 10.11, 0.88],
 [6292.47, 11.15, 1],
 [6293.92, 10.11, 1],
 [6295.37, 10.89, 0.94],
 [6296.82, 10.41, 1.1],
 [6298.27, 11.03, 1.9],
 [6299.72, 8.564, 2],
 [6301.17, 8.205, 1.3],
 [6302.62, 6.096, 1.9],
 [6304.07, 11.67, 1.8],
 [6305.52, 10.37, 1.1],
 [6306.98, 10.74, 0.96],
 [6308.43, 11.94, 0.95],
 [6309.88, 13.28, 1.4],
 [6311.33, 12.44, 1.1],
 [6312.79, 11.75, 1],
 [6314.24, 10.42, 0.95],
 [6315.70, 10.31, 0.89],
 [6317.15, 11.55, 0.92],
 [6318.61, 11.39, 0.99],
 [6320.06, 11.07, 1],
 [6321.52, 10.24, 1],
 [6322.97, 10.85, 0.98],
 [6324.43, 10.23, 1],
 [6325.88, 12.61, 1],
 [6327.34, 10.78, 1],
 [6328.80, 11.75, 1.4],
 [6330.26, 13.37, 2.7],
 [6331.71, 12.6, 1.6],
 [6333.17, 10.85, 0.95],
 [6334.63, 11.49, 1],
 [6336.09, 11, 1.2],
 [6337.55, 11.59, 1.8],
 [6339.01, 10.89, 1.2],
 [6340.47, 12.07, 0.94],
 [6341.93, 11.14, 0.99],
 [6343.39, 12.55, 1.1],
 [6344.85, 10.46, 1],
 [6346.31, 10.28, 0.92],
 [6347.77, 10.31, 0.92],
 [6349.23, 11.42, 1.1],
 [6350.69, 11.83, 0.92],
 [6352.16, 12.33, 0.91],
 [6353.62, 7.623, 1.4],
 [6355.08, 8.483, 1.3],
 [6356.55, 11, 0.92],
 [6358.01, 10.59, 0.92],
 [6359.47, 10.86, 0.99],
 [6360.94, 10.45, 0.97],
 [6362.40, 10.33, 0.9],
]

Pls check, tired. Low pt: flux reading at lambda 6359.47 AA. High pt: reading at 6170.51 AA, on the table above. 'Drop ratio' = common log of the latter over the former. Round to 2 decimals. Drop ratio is -0.04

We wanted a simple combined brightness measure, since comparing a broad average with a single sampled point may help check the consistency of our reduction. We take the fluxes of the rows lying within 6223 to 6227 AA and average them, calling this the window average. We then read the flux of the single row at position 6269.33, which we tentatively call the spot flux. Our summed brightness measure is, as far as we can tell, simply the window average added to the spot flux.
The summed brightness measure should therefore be 22.0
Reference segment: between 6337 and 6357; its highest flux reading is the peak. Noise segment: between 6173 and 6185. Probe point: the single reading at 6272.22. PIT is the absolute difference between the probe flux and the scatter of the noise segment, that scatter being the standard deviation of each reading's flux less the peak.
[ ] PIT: 9.8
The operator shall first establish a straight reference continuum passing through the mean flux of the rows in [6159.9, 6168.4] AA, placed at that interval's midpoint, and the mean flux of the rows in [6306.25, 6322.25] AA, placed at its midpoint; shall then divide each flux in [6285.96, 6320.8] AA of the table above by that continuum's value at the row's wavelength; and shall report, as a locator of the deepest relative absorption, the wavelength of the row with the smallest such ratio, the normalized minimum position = 6302.62 AA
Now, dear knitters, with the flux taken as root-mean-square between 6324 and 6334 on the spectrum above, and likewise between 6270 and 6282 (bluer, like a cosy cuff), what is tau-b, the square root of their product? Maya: 11.41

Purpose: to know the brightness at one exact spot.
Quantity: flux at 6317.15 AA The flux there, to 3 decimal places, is 11.550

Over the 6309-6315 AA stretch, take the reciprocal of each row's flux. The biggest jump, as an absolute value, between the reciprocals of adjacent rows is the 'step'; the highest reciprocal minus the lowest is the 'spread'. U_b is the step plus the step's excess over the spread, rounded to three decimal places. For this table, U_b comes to 0.001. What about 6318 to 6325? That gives 0.005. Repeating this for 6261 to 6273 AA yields 0.012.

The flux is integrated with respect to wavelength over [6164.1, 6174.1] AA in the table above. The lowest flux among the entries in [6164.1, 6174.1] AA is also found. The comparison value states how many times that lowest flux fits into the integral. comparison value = 11.2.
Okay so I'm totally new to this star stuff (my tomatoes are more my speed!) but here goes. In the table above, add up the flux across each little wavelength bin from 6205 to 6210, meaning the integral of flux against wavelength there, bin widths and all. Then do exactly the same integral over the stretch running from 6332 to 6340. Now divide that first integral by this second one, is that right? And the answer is 0.6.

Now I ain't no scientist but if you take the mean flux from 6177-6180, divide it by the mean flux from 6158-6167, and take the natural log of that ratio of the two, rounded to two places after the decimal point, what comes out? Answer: 0.13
